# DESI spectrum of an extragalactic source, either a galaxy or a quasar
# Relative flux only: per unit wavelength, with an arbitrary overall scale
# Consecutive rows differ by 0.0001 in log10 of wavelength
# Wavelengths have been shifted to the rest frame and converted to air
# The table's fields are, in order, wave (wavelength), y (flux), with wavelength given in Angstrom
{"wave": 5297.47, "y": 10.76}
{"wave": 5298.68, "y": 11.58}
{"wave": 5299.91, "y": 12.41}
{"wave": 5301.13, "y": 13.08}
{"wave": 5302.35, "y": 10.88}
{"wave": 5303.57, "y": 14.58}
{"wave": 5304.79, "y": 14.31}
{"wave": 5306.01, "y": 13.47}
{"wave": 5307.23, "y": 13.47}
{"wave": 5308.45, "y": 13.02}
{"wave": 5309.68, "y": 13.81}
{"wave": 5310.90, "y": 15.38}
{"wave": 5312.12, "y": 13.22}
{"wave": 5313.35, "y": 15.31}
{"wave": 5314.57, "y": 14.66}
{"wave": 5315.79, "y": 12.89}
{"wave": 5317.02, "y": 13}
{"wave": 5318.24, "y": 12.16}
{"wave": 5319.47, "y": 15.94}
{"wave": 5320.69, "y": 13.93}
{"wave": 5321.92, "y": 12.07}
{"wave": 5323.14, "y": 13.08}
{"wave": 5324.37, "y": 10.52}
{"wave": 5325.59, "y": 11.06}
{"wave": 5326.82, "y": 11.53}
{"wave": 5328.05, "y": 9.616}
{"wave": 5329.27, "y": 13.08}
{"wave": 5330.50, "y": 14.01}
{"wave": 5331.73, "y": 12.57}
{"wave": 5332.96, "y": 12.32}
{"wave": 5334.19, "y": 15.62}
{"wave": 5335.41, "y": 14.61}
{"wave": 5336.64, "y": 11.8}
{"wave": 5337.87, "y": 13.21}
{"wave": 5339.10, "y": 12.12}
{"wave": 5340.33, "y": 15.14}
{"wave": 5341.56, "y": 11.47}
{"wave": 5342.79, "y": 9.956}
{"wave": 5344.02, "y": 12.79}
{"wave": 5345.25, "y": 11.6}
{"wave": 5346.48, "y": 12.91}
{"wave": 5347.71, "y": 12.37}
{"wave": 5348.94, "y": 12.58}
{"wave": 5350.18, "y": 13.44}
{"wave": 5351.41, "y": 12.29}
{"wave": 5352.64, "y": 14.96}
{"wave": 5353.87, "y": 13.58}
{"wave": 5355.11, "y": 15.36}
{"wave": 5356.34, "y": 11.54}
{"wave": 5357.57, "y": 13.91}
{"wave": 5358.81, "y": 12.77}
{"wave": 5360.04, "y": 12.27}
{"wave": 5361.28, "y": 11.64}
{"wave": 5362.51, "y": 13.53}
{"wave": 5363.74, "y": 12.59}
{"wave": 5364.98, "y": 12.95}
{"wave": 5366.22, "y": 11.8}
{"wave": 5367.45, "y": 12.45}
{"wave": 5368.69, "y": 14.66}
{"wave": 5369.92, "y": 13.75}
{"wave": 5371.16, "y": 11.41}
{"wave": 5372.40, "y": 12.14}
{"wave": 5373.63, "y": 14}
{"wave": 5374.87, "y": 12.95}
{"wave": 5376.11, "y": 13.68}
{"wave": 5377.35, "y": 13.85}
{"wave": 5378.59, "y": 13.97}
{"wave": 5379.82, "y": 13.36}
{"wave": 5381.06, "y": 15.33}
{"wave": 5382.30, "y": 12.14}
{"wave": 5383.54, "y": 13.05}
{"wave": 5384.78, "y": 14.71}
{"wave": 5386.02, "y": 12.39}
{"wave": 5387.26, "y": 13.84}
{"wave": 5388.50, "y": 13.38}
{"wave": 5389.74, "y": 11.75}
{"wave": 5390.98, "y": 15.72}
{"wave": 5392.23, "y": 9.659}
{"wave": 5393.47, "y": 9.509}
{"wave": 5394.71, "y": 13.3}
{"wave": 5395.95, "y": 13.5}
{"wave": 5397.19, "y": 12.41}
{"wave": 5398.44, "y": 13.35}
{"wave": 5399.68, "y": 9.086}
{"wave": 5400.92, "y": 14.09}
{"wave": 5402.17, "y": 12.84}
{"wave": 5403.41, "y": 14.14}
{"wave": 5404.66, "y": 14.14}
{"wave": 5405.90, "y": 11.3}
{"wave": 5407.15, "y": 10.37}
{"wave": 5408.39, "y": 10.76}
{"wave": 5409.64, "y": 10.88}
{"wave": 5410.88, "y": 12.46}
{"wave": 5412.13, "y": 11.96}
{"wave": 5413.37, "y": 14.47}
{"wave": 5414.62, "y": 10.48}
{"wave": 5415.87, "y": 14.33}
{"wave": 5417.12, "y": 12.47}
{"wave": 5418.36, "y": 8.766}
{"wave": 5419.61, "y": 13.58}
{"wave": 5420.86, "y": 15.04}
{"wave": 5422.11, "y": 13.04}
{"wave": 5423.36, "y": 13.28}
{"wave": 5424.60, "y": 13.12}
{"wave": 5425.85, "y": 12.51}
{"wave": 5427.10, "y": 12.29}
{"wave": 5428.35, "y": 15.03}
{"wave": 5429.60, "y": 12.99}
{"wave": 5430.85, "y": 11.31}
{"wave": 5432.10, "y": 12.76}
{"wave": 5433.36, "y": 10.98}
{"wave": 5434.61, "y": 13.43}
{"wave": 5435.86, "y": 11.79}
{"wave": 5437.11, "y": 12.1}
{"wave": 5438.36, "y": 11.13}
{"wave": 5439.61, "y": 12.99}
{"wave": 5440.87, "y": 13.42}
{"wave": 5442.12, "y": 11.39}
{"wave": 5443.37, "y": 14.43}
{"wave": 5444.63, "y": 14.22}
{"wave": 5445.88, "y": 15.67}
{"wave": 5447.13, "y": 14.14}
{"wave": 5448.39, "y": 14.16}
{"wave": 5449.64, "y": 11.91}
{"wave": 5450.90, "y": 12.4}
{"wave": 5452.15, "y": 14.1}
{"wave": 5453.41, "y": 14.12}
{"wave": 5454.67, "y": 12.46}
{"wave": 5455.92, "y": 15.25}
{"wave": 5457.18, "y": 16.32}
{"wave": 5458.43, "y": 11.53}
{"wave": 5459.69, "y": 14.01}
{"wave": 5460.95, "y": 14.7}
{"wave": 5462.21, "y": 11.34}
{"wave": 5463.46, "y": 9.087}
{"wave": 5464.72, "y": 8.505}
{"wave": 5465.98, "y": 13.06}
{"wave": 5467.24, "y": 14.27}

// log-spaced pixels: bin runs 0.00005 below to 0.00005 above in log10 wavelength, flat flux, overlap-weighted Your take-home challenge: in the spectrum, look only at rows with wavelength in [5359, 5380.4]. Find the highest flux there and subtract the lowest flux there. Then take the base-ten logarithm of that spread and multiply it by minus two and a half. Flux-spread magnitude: -1.28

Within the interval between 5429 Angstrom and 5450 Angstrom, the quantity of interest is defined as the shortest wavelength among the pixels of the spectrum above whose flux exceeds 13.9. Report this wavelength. 5443.37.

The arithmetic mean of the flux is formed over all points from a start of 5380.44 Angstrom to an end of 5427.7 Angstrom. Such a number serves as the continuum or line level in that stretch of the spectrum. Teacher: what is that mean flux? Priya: 12.6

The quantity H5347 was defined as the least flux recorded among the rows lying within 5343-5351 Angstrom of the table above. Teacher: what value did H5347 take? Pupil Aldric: 11.6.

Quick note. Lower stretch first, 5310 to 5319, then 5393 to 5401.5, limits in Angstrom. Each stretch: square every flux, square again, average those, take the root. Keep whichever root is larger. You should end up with 195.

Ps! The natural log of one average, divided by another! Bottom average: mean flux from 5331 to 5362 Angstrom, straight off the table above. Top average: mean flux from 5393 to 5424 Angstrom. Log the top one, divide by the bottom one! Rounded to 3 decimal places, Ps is 0.195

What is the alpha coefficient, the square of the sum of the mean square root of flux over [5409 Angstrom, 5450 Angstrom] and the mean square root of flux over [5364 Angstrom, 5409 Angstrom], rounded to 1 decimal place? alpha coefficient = 51.1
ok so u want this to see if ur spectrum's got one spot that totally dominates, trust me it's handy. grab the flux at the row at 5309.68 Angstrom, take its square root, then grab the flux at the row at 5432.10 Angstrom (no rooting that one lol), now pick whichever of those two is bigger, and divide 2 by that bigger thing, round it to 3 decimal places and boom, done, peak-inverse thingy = 0.157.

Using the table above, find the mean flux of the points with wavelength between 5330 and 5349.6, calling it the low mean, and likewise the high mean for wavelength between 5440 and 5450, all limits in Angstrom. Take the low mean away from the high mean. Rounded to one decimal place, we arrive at 0.9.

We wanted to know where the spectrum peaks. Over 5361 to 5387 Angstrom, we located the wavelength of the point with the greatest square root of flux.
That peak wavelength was 5381.06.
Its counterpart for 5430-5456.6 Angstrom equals 5445.88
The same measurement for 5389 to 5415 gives 5390.98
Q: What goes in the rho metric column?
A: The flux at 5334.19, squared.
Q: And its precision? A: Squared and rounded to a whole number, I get 244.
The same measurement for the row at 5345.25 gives 135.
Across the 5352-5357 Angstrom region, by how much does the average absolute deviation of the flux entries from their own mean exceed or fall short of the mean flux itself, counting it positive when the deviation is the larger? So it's -12.6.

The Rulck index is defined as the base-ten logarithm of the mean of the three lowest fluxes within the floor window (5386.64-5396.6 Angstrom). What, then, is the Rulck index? 1.01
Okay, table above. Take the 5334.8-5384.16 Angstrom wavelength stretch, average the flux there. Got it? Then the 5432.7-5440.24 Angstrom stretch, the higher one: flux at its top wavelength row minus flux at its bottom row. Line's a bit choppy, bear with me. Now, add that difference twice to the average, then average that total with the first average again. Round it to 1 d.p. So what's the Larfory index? 15.0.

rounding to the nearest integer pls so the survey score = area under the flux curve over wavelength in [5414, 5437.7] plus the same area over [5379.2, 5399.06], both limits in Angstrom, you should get 556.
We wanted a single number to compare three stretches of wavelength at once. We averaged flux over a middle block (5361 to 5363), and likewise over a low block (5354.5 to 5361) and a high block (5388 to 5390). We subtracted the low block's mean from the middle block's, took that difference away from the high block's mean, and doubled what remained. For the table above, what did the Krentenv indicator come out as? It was 26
